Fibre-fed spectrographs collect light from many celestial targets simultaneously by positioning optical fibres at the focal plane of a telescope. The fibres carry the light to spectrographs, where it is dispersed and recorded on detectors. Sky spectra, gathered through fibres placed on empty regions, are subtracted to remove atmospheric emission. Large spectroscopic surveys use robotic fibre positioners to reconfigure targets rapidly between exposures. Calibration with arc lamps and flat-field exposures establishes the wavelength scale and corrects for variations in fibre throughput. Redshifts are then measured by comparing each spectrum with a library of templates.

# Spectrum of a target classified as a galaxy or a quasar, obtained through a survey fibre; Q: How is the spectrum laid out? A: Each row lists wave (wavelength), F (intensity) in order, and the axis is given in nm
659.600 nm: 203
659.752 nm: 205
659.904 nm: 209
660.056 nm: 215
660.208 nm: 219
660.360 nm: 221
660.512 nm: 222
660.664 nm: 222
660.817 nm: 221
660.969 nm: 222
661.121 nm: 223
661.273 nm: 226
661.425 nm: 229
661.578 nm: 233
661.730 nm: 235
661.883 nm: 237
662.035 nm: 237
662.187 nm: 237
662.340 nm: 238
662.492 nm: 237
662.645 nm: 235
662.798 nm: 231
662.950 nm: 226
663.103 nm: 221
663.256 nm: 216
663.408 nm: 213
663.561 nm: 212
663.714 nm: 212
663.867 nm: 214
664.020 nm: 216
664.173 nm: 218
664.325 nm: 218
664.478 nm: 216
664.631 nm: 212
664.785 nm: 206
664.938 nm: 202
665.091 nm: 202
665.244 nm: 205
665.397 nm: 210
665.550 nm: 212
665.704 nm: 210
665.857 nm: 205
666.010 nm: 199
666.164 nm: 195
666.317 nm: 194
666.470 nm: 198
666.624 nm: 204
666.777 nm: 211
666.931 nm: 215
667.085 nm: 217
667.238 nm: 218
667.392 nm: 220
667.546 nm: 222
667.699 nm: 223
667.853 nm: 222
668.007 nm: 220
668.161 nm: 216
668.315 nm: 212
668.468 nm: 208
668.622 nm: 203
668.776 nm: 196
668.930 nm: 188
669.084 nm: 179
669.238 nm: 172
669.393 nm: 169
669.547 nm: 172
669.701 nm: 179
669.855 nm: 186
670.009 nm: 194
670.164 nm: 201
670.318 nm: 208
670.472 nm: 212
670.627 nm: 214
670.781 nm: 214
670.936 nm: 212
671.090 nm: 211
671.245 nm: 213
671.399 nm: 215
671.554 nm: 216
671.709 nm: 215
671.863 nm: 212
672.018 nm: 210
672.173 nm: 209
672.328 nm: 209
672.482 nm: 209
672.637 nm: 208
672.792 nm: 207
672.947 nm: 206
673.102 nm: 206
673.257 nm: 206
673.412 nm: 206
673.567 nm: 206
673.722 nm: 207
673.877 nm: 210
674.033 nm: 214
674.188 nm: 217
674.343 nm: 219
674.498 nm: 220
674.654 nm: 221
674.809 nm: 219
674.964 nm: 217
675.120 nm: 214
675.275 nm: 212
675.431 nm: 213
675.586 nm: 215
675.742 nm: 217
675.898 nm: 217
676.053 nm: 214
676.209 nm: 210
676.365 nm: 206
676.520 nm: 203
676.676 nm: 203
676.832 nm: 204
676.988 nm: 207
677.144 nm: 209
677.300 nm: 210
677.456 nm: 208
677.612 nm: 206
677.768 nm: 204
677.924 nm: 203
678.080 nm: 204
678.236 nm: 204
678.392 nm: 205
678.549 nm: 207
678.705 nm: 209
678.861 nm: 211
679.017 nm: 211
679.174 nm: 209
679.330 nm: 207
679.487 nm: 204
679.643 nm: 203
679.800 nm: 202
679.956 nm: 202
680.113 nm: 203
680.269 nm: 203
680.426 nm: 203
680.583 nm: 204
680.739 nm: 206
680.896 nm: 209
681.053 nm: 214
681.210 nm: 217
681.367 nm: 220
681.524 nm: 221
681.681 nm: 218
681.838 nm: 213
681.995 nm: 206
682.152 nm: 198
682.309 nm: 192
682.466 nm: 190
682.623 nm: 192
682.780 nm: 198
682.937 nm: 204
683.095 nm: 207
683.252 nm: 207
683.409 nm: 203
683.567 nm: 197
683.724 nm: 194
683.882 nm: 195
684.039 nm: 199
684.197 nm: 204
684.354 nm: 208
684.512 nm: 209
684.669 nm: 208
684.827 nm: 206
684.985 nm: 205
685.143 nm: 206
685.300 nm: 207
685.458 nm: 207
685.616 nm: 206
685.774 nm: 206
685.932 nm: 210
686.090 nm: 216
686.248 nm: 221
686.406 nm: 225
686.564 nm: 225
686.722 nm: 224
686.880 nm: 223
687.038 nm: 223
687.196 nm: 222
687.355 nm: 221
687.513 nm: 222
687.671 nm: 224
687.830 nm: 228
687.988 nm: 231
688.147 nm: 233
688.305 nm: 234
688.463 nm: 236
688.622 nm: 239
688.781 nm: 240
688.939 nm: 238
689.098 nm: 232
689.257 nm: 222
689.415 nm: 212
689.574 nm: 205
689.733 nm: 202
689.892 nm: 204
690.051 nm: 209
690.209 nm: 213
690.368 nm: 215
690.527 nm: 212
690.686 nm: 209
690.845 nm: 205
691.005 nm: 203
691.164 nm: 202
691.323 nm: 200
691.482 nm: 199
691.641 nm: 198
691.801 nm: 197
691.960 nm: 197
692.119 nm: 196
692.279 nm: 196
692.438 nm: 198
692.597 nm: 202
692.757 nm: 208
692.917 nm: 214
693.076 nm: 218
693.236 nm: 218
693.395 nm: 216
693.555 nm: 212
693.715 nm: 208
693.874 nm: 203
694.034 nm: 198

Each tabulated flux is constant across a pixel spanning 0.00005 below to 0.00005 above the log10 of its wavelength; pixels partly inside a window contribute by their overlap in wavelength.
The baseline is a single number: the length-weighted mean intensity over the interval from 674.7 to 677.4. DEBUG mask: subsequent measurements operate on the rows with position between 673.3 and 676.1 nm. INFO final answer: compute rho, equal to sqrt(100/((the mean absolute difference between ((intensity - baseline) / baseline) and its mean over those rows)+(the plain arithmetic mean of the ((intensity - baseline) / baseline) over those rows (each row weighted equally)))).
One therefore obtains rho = 56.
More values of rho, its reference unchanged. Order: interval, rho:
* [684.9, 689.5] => 33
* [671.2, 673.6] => 130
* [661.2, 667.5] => 37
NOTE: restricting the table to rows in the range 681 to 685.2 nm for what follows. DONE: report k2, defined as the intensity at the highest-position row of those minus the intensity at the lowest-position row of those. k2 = -8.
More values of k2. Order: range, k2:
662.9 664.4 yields -8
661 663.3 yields -7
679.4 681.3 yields 13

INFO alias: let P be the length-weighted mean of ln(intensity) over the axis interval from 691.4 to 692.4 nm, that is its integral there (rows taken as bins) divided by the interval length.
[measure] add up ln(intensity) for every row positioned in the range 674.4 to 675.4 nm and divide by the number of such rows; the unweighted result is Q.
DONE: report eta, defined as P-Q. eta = -0.095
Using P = 5.29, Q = 5.381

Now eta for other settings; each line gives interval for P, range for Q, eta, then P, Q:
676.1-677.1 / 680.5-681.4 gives -0.030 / 5.32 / 5.355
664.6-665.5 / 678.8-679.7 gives -0.008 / 5.33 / 5.335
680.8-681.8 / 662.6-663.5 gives -0.038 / 5.37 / 5.410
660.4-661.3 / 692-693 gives 0.095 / 5.40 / 5.309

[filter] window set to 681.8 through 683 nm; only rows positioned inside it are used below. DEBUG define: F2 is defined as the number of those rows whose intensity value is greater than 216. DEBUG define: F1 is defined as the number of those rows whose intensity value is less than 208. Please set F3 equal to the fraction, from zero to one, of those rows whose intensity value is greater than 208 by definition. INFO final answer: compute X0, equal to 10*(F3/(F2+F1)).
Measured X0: 0.2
